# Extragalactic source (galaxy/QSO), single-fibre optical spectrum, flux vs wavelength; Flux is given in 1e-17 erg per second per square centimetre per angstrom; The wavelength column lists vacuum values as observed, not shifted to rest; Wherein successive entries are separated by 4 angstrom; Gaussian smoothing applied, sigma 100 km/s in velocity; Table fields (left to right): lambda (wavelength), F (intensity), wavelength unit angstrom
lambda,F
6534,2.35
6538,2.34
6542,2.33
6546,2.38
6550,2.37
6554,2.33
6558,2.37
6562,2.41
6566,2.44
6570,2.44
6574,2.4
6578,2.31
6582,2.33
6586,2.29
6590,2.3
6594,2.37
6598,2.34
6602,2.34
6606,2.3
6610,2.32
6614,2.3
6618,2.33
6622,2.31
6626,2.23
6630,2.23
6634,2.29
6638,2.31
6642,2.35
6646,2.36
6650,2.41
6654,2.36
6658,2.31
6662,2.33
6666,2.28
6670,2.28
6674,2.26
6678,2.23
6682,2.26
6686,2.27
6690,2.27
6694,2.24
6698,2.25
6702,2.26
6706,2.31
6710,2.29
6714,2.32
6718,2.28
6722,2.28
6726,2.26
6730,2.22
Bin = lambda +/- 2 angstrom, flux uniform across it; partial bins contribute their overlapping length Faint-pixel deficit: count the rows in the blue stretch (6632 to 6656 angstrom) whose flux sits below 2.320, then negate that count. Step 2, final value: -2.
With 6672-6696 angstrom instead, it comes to -6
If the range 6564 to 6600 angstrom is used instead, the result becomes -3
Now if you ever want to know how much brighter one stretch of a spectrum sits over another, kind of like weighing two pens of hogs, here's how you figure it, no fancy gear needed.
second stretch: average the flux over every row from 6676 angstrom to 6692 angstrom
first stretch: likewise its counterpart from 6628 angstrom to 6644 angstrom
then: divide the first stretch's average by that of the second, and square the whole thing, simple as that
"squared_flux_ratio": 1.03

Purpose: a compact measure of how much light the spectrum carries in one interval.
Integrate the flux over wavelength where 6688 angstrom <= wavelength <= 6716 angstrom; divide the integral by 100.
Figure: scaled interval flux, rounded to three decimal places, 0.638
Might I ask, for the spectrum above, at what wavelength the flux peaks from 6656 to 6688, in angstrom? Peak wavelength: 6662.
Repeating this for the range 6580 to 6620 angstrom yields 6594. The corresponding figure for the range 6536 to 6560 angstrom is 6546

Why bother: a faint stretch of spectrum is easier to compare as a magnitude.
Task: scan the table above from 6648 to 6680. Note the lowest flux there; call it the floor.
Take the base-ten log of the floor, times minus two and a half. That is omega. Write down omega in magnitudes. -0.871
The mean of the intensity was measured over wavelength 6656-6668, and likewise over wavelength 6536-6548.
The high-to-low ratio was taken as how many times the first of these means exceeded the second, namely 0.982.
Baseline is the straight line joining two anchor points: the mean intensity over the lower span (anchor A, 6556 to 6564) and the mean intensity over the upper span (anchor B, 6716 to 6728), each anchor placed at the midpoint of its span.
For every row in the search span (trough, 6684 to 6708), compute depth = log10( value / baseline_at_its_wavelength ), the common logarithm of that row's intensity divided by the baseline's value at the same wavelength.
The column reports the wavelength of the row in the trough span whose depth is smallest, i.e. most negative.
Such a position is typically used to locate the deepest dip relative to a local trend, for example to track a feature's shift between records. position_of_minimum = 6694 angstrom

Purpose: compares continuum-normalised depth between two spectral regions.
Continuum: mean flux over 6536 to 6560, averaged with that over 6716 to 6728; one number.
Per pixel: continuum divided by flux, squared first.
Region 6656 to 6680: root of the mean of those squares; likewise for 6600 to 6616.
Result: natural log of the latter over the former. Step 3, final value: -0.015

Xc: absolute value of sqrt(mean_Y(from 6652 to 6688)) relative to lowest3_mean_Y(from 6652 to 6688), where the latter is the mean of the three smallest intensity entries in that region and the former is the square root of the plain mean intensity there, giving 0.672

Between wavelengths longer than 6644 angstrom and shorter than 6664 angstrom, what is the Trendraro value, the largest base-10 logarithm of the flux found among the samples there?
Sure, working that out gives 0.382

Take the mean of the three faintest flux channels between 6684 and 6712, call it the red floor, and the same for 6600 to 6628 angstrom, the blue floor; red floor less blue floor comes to -0.03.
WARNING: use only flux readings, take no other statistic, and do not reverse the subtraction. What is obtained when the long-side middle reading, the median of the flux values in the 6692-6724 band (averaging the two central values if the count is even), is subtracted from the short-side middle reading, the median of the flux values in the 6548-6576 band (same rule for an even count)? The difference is 0.12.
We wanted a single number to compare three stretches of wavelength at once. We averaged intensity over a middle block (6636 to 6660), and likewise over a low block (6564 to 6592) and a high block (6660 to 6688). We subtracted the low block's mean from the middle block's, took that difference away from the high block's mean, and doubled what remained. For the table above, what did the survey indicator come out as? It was 4.56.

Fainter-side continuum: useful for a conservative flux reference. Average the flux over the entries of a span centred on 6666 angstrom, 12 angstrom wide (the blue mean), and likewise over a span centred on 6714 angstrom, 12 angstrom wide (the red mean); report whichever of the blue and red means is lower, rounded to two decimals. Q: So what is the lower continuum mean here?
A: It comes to 2.30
